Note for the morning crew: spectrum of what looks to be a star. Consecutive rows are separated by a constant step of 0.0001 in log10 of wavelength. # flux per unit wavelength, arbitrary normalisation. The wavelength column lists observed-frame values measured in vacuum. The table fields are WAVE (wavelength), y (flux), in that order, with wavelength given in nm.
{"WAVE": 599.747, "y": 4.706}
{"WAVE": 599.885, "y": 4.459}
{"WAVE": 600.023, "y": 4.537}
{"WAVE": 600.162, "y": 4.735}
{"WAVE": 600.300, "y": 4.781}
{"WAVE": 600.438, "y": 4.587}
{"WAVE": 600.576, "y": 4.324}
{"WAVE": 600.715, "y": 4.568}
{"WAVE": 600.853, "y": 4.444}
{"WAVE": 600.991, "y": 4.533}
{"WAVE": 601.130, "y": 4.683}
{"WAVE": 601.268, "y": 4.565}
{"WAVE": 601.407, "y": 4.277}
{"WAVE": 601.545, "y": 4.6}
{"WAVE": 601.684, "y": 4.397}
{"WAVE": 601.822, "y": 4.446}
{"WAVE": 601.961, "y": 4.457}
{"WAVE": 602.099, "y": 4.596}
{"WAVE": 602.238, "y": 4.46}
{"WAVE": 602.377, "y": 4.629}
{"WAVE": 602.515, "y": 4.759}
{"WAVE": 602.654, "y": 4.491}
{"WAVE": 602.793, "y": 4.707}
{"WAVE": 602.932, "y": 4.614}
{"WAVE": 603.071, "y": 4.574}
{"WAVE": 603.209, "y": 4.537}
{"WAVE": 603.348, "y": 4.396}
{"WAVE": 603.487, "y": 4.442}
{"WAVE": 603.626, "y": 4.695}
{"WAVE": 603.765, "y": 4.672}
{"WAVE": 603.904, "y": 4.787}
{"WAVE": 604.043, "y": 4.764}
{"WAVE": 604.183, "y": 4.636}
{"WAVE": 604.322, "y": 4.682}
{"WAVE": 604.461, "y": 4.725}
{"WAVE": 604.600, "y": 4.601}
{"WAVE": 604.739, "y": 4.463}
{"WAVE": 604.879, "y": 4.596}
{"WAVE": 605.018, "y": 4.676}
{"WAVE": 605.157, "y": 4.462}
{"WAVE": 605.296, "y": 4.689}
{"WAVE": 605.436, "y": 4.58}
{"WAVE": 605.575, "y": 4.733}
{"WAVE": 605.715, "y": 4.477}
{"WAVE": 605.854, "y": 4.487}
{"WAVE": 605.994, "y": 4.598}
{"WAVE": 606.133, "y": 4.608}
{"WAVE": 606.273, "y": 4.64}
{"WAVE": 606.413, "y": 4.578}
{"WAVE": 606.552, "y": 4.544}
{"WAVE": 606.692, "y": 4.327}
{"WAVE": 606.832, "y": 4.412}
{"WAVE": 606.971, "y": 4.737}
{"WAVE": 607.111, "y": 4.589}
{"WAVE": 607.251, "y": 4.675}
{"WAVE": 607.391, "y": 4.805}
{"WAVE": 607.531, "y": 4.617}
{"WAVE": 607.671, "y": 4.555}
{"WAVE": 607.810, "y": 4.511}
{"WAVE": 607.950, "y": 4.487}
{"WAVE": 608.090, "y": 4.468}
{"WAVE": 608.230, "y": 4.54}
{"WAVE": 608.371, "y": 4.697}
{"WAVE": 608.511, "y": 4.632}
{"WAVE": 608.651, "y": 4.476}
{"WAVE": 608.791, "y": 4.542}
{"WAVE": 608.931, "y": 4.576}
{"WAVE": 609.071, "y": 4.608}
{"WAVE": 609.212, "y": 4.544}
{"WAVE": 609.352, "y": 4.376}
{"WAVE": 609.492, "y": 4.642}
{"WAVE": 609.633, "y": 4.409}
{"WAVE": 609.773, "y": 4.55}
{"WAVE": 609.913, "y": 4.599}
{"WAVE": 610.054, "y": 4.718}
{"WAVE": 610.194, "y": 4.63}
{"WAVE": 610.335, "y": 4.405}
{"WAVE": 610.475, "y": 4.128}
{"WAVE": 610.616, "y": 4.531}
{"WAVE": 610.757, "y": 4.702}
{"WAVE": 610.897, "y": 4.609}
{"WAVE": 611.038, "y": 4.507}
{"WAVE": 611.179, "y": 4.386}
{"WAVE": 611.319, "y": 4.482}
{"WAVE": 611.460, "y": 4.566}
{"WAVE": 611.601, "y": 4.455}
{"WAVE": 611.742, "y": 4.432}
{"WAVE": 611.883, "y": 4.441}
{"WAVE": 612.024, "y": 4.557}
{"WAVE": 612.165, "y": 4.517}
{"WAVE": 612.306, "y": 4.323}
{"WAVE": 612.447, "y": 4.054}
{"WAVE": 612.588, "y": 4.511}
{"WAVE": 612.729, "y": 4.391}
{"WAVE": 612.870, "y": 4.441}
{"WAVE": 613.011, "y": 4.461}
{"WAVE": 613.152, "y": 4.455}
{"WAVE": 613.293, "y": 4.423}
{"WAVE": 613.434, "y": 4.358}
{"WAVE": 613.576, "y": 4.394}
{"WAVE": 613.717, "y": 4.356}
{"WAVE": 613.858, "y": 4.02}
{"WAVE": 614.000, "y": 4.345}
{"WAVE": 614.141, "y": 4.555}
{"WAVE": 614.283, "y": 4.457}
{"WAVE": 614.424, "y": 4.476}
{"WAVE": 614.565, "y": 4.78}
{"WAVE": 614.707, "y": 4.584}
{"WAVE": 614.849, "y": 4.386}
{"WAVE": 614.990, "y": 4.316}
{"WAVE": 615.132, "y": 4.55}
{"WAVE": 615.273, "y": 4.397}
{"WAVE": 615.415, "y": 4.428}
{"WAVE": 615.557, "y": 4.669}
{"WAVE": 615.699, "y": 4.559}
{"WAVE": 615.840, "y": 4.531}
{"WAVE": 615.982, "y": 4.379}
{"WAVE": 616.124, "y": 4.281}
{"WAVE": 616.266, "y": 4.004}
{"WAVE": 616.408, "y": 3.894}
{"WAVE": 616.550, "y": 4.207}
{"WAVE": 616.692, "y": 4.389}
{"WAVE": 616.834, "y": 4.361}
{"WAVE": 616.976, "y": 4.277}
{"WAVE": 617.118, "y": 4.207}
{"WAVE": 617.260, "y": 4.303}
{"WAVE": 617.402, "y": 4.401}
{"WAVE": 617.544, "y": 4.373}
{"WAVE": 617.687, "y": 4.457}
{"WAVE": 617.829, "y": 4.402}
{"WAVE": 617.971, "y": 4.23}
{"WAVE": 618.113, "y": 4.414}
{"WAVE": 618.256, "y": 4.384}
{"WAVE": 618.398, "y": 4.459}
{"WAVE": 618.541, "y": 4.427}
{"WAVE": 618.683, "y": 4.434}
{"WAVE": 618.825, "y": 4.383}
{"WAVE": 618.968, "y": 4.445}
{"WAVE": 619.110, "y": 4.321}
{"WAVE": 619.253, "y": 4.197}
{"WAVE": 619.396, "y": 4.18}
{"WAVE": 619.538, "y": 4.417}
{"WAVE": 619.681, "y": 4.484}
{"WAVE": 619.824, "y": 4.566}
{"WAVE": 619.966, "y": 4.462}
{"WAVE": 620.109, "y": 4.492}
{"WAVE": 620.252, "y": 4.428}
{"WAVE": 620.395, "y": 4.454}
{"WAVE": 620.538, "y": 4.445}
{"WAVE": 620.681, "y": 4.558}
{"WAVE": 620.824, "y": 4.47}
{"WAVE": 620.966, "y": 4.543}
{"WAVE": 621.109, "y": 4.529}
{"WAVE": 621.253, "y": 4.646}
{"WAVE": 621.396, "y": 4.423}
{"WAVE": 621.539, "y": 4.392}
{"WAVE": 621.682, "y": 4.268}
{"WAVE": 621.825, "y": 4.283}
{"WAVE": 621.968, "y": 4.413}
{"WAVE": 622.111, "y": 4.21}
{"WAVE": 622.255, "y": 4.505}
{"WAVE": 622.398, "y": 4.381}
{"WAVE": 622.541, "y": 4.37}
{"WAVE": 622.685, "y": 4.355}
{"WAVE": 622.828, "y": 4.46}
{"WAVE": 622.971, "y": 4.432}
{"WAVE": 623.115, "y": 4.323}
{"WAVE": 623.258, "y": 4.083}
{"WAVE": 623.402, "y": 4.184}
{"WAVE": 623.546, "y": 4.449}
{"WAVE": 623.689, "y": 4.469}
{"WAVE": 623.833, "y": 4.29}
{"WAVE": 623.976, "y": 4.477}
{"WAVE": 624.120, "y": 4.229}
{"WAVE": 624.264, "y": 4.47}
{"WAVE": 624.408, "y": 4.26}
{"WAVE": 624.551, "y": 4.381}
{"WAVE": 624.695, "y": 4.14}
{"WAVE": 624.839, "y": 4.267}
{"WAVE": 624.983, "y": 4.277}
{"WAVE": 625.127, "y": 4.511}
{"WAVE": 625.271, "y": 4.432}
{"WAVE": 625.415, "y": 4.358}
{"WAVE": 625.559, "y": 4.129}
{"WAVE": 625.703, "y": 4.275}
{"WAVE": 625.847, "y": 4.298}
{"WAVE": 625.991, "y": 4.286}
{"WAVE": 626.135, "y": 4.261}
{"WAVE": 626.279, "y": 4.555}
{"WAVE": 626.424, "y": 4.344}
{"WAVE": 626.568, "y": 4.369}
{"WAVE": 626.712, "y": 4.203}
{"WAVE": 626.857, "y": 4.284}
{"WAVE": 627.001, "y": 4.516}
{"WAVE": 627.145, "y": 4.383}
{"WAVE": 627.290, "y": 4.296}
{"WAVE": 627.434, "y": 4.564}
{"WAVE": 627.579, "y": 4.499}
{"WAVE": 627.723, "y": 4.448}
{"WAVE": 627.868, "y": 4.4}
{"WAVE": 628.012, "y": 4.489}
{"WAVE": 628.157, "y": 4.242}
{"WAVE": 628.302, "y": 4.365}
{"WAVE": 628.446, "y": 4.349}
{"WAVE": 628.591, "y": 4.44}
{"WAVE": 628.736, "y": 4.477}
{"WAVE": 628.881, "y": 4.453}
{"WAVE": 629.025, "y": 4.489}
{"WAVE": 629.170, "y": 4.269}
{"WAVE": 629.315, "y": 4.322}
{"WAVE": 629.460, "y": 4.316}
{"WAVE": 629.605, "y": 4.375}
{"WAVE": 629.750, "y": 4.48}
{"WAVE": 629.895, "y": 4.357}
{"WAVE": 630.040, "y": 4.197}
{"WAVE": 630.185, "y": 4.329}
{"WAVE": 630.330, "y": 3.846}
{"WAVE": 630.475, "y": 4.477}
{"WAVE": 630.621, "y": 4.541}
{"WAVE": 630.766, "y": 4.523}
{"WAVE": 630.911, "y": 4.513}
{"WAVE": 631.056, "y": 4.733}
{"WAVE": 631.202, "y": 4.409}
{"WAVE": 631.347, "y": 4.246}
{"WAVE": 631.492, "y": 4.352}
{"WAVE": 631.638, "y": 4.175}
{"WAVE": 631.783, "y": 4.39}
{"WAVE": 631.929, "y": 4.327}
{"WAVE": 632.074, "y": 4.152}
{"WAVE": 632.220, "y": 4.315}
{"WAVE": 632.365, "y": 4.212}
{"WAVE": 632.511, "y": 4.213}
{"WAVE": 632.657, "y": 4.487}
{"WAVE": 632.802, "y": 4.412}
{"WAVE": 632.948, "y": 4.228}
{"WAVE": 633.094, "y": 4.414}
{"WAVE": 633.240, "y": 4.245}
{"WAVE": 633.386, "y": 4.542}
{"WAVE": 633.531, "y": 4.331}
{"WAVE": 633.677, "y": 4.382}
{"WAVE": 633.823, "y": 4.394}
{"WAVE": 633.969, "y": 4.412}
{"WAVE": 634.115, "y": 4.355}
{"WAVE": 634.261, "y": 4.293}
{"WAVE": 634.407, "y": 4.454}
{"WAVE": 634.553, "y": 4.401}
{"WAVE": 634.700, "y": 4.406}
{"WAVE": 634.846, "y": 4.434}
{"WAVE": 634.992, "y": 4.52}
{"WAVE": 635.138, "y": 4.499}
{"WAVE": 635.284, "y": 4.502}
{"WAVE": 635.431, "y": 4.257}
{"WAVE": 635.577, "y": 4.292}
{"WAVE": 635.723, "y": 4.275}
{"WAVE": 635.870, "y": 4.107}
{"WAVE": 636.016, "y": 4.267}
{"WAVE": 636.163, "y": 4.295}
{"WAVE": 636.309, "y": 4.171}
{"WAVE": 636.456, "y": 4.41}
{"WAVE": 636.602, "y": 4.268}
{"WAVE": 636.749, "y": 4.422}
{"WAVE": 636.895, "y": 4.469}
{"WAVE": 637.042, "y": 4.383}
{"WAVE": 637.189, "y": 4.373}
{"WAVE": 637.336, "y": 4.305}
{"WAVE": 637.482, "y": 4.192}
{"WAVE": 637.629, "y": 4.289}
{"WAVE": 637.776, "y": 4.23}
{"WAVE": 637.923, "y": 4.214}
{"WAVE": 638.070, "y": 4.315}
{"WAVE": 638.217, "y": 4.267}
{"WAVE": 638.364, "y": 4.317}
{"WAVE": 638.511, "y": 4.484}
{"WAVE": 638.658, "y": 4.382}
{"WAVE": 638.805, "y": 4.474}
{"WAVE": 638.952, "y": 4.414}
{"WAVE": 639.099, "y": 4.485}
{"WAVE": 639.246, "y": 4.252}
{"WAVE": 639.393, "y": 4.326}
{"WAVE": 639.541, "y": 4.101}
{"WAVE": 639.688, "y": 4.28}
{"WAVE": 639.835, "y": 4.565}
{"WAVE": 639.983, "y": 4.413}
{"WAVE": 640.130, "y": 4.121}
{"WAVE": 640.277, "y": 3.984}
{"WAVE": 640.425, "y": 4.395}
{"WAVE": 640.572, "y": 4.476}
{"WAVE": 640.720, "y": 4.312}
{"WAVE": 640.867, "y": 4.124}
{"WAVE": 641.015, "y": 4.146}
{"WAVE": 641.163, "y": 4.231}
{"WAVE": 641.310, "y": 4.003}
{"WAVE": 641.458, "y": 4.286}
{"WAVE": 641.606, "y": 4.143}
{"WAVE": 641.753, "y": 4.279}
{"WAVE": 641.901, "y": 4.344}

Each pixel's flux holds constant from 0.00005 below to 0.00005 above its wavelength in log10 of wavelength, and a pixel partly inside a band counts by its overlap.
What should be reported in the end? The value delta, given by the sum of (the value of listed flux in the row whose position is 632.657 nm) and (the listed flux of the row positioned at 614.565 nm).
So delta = 9.27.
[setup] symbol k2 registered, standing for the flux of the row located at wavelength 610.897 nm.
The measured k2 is 4.609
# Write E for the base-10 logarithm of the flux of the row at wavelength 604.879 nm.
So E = 0.662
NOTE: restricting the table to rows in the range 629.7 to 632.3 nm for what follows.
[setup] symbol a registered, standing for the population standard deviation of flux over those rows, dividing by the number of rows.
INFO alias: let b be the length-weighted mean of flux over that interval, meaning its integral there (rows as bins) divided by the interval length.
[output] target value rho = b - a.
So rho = 4.16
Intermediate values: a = 0.188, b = 4.35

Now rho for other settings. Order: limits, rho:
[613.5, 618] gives 4.19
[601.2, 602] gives 4.35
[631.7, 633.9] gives 4.23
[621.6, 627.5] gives 4.23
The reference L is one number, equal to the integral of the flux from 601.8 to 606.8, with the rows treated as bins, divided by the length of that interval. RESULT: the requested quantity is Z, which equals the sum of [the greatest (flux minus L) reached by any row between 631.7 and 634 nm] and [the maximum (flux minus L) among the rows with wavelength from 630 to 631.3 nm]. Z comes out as 0.102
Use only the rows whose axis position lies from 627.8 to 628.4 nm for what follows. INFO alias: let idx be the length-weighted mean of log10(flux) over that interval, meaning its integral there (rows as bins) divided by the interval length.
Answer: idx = 0.641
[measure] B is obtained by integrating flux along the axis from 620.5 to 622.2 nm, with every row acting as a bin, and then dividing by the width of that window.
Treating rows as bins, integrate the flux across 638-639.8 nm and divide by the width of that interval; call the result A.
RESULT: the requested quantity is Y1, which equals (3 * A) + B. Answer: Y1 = 17.5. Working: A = 4.35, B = 4.43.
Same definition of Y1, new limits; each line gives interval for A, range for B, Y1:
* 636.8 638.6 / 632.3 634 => 17.3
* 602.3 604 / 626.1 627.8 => 18.2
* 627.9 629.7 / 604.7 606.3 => 17.7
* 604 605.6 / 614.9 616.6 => 18.2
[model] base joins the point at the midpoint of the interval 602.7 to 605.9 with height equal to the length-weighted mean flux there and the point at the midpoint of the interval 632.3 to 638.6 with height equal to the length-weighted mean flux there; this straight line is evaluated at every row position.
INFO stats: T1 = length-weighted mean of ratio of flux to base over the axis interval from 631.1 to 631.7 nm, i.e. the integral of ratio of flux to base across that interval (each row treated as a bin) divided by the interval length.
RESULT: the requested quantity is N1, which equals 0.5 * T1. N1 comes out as 0.493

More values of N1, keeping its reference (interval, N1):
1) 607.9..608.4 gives 0.495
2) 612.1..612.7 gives 0.479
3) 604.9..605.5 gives 0.500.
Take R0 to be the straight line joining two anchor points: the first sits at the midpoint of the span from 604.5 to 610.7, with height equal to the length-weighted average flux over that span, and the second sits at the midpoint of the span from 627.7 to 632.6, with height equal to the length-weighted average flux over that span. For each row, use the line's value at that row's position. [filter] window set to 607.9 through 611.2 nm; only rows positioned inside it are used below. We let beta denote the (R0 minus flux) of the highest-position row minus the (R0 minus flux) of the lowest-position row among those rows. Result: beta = 0.07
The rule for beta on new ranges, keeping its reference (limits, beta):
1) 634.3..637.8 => 0.19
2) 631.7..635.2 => -0.14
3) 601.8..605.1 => -0.26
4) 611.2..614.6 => -0.33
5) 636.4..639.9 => -0.18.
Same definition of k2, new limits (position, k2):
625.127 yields 4.511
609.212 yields 4.544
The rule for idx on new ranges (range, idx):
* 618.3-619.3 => 0.642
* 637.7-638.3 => 0.629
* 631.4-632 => 0.634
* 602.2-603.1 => 0.663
